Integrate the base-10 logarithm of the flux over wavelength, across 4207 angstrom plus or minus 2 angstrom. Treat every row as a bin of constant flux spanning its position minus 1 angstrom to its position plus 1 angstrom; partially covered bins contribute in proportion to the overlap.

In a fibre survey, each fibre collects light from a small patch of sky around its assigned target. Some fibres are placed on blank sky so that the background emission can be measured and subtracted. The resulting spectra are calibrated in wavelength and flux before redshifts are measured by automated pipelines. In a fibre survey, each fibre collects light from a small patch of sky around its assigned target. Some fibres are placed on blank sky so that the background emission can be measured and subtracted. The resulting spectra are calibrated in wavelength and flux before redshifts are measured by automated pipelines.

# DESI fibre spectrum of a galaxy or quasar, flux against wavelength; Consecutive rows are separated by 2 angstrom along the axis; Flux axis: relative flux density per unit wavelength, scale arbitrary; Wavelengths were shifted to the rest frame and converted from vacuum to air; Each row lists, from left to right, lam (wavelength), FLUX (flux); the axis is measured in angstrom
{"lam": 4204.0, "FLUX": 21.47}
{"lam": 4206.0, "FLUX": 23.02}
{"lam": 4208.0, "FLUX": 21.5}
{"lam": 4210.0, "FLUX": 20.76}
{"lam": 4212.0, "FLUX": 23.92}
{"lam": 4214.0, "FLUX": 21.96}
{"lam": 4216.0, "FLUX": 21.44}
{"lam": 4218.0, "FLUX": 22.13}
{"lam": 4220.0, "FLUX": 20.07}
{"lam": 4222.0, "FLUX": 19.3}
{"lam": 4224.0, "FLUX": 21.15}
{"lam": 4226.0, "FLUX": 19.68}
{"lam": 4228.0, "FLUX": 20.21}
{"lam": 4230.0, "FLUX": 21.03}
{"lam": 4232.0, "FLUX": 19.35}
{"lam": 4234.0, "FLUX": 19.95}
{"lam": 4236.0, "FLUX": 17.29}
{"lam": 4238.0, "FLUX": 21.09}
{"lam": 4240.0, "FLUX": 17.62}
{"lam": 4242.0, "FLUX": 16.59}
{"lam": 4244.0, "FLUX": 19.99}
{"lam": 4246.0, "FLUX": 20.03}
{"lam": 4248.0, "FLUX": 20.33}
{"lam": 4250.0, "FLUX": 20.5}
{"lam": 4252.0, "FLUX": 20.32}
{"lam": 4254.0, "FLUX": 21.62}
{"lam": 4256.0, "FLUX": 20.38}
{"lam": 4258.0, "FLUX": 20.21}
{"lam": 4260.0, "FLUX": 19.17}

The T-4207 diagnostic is 5.39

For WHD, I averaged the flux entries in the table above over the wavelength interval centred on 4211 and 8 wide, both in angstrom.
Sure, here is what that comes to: 22.0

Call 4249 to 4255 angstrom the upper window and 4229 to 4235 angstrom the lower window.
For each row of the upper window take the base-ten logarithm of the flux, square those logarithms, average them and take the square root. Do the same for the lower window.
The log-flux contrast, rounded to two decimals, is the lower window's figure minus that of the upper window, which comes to -0.01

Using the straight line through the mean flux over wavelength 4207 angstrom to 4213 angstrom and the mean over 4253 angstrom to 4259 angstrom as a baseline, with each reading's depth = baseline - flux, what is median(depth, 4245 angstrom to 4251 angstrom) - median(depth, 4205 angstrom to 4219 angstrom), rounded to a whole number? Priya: 1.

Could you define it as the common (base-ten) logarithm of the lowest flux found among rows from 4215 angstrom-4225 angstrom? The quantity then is 1.29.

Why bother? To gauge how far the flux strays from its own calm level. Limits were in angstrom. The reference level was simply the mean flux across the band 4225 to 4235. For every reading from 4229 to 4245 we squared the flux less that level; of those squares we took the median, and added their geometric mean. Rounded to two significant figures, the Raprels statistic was 1.6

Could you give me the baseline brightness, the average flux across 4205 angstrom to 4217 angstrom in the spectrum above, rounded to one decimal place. 22.1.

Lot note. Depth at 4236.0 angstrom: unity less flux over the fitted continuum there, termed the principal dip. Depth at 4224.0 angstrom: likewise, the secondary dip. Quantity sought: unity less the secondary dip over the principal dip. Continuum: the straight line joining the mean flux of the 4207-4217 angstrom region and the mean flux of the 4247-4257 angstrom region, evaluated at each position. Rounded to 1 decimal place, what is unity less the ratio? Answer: 0.9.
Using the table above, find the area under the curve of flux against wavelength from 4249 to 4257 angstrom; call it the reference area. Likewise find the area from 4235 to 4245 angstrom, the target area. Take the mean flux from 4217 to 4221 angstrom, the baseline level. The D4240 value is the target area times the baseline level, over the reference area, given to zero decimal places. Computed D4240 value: 24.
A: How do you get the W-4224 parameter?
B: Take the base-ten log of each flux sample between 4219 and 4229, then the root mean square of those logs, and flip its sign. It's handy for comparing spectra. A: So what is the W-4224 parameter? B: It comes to -1.30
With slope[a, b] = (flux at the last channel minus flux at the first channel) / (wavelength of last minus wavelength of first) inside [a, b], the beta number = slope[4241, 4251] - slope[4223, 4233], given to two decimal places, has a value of 0.71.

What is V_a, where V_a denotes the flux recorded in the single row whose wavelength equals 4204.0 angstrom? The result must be 21.47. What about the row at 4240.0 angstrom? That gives 17.62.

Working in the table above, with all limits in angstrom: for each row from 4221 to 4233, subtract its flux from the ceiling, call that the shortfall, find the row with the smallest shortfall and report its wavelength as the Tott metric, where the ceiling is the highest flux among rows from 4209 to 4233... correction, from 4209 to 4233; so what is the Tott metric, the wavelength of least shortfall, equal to 4224.0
